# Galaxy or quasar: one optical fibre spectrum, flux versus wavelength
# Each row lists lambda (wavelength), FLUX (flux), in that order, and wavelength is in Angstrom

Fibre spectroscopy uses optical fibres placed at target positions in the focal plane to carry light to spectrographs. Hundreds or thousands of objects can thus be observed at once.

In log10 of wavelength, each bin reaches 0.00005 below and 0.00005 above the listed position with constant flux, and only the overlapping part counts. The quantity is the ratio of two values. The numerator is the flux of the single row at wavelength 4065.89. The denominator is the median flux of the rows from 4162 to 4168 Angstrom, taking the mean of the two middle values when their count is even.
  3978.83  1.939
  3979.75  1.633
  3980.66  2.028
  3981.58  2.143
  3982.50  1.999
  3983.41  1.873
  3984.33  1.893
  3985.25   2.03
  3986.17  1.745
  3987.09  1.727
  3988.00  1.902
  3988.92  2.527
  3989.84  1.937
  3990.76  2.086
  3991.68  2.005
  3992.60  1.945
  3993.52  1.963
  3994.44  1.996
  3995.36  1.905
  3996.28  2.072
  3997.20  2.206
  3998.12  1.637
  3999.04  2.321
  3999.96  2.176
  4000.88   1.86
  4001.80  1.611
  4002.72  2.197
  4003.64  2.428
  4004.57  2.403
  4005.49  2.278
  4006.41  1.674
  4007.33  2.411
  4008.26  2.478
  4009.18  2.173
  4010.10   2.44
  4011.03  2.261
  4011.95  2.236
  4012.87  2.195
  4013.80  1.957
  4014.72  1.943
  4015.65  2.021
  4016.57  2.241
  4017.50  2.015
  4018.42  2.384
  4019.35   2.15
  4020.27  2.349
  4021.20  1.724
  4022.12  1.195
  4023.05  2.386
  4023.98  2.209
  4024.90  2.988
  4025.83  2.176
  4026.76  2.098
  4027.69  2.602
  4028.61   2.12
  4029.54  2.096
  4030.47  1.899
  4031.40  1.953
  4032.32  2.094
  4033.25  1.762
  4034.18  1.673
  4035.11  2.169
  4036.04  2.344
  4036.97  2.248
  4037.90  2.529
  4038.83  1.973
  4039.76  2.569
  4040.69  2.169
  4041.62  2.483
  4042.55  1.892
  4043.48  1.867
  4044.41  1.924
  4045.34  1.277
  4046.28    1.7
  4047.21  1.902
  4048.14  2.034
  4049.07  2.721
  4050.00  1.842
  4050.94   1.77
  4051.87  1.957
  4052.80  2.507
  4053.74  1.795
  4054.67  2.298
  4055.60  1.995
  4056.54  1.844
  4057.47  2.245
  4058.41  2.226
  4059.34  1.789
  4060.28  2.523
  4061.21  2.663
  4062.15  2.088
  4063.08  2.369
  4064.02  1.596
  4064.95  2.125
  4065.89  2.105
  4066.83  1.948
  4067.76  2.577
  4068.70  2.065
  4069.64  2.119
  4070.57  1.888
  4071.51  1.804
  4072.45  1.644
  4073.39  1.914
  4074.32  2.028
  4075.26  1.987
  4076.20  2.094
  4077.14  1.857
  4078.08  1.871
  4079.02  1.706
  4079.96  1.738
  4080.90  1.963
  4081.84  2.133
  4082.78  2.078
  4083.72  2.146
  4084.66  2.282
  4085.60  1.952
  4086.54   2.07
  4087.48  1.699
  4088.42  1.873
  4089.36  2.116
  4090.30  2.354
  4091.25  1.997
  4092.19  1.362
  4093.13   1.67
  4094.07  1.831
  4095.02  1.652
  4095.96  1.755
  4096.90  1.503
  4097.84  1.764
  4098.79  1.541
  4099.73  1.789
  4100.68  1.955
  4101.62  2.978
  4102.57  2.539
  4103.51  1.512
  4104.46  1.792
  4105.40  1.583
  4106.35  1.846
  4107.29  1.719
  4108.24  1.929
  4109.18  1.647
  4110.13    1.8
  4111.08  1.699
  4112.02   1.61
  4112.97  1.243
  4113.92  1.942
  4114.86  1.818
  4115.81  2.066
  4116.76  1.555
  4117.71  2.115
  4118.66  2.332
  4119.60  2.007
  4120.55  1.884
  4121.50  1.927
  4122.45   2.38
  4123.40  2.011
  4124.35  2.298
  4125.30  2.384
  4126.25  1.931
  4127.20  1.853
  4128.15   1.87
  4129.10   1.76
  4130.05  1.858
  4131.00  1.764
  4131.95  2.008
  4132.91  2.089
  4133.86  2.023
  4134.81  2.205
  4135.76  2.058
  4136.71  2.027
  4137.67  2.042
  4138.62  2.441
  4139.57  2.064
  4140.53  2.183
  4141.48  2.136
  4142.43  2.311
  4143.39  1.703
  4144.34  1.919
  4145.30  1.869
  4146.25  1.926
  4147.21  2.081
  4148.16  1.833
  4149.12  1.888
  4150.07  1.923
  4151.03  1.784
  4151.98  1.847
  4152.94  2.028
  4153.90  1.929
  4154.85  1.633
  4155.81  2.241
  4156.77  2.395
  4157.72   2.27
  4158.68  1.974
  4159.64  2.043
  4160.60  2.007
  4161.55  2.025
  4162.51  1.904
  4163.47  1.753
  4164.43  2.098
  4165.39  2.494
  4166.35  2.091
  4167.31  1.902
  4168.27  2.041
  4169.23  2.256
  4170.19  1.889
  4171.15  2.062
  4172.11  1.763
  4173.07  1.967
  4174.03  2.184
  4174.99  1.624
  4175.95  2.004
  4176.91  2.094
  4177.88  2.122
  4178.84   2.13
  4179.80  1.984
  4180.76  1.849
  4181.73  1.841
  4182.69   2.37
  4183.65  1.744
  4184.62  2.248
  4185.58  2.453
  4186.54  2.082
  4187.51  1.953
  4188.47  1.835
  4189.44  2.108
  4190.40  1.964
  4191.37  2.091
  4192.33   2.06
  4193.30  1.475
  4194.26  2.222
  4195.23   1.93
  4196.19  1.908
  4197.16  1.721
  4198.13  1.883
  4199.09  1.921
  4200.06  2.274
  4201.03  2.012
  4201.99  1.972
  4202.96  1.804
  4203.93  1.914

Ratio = 1.05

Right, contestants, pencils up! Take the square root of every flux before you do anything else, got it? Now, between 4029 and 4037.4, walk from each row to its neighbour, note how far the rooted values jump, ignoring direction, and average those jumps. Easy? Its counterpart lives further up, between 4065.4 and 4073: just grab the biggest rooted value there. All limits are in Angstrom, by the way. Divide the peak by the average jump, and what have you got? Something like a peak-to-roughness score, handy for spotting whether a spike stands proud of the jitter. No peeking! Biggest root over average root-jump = 23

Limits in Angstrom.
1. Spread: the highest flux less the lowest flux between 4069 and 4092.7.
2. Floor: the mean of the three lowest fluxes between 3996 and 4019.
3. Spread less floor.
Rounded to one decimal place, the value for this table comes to -0.6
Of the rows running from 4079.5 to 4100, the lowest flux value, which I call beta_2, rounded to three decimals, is 1.362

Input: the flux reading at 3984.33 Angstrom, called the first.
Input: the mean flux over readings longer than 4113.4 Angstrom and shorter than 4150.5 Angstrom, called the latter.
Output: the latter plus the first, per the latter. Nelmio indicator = 1.94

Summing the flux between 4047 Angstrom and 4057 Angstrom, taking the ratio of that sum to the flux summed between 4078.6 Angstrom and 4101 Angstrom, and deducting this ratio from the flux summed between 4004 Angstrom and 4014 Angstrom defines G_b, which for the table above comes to 24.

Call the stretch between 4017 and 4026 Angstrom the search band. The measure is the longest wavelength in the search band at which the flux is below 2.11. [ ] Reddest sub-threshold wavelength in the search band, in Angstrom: 4022.12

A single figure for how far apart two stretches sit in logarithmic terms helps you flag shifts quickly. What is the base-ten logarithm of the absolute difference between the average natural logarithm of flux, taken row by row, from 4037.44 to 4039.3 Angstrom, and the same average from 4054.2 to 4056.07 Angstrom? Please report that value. -1.4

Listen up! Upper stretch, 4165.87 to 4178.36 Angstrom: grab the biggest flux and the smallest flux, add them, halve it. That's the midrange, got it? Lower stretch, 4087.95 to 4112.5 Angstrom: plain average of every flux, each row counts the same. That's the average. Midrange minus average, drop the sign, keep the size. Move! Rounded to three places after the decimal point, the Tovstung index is 0.101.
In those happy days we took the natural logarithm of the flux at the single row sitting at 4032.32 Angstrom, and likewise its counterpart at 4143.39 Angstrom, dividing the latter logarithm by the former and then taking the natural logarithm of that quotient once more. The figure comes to -0.33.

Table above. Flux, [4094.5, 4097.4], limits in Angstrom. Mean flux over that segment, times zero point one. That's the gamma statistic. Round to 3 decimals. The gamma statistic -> 0.164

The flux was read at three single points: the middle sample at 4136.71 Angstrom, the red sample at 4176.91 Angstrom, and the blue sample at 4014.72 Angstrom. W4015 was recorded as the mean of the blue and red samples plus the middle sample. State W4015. 4.05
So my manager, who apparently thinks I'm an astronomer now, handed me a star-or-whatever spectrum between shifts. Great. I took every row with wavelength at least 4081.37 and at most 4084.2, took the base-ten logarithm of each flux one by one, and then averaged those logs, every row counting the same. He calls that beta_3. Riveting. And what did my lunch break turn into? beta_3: 0.33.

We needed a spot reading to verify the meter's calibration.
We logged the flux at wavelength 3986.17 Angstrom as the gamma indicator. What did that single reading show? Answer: 1.745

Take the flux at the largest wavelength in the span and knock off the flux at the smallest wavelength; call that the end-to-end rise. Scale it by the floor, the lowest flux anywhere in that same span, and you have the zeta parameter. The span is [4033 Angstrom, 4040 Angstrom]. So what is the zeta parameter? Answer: 0.5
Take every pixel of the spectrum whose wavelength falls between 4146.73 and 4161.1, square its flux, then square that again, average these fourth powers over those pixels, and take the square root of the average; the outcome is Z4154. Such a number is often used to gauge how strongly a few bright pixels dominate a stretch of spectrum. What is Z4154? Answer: 4.08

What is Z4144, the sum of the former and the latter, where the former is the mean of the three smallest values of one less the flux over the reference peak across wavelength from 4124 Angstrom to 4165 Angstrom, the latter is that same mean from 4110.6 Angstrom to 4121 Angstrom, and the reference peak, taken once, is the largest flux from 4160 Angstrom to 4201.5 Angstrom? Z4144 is 0.16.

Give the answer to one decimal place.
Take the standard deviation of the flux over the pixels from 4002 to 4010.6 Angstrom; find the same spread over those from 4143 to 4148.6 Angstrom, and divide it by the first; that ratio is 0.5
